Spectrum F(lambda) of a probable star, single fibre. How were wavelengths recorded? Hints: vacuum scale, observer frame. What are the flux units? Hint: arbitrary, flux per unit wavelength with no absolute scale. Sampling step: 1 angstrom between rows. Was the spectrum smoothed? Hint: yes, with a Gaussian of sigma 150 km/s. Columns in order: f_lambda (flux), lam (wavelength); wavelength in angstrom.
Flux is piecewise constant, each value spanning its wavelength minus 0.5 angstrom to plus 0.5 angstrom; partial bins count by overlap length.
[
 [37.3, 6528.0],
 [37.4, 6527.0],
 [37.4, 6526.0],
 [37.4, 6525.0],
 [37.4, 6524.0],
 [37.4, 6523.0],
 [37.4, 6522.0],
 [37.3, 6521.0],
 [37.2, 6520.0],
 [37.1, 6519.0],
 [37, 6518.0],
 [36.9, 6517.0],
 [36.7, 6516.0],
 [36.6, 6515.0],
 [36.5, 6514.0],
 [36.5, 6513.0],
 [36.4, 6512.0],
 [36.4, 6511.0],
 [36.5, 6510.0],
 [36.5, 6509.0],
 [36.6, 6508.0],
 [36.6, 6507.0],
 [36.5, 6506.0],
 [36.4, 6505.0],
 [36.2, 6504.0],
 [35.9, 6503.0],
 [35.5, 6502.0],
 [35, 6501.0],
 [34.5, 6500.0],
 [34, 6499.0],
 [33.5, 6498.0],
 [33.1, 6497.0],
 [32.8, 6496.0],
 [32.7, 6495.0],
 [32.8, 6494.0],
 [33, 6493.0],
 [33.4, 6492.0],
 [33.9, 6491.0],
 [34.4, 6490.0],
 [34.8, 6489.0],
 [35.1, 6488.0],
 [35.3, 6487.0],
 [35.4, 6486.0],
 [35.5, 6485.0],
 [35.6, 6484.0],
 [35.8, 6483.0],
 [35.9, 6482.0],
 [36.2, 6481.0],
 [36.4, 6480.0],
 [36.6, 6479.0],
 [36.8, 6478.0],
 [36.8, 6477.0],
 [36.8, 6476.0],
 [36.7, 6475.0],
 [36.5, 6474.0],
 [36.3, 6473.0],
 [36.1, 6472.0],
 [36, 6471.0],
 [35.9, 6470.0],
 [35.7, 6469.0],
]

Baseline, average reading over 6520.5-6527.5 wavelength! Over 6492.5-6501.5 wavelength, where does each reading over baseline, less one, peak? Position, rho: 6501.0 angstrom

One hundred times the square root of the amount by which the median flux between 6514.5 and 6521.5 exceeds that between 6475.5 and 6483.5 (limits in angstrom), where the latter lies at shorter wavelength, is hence 71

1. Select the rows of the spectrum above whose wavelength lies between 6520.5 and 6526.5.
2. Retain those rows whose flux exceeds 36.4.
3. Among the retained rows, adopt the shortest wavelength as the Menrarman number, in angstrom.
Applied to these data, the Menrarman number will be 6521.0 angstrom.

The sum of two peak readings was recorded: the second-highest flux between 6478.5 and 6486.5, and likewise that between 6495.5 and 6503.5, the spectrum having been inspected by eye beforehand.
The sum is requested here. 71.9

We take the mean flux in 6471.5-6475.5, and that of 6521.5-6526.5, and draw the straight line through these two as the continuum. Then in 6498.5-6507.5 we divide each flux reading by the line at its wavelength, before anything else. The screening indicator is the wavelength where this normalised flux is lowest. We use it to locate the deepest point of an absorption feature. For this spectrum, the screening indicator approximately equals 6499.0 angstrom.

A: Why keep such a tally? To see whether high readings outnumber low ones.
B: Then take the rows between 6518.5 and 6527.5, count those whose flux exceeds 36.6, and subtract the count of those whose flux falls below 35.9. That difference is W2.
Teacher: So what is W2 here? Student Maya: 9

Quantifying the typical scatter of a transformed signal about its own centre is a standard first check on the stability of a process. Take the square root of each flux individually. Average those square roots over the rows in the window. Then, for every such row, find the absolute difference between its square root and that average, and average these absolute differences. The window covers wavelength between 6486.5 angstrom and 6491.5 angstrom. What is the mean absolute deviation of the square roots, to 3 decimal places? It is 0.037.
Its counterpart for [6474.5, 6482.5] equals 0.022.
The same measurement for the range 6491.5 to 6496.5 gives 0.018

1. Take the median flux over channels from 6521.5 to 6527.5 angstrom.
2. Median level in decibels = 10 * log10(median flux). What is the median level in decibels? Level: 15.7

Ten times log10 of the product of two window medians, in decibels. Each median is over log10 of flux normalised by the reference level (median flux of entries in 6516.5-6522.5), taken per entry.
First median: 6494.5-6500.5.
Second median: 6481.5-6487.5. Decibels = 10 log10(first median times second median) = -30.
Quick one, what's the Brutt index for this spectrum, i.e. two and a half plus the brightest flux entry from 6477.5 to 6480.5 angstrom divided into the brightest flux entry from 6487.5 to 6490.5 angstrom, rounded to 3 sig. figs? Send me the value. 3.45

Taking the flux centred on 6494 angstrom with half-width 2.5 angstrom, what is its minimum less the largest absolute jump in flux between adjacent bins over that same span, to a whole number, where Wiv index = 32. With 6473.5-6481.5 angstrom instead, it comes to 36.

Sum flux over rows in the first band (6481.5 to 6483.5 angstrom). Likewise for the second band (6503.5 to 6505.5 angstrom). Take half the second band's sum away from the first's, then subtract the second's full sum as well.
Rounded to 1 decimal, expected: -37.2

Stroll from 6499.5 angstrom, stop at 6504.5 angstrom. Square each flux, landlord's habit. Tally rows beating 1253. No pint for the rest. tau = 3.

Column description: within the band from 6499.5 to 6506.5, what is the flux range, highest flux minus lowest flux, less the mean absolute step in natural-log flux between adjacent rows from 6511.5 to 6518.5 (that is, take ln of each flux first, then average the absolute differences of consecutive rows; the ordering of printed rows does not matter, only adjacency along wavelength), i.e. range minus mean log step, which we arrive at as 2.0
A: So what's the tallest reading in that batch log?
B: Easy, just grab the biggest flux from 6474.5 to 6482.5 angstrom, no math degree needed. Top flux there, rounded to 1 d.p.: 36.8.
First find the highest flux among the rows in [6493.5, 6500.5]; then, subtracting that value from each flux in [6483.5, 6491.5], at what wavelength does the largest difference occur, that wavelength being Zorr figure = 6484.0 angstrom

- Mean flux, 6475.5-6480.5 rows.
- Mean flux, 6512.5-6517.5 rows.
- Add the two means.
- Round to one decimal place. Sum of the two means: 73.3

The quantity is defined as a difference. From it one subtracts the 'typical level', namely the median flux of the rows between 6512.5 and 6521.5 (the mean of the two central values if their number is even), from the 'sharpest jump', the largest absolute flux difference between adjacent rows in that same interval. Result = -36.7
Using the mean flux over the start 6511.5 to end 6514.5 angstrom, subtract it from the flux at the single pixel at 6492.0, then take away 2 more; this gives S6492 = -5.1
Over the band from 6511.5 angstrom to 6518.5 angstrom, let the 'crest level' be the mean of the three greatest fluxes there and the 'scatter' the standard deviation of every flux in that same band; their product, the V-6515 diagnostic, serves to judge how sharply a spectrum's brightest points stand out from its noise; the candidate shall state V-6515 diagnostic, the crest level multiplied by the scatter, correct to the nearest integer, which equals 8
